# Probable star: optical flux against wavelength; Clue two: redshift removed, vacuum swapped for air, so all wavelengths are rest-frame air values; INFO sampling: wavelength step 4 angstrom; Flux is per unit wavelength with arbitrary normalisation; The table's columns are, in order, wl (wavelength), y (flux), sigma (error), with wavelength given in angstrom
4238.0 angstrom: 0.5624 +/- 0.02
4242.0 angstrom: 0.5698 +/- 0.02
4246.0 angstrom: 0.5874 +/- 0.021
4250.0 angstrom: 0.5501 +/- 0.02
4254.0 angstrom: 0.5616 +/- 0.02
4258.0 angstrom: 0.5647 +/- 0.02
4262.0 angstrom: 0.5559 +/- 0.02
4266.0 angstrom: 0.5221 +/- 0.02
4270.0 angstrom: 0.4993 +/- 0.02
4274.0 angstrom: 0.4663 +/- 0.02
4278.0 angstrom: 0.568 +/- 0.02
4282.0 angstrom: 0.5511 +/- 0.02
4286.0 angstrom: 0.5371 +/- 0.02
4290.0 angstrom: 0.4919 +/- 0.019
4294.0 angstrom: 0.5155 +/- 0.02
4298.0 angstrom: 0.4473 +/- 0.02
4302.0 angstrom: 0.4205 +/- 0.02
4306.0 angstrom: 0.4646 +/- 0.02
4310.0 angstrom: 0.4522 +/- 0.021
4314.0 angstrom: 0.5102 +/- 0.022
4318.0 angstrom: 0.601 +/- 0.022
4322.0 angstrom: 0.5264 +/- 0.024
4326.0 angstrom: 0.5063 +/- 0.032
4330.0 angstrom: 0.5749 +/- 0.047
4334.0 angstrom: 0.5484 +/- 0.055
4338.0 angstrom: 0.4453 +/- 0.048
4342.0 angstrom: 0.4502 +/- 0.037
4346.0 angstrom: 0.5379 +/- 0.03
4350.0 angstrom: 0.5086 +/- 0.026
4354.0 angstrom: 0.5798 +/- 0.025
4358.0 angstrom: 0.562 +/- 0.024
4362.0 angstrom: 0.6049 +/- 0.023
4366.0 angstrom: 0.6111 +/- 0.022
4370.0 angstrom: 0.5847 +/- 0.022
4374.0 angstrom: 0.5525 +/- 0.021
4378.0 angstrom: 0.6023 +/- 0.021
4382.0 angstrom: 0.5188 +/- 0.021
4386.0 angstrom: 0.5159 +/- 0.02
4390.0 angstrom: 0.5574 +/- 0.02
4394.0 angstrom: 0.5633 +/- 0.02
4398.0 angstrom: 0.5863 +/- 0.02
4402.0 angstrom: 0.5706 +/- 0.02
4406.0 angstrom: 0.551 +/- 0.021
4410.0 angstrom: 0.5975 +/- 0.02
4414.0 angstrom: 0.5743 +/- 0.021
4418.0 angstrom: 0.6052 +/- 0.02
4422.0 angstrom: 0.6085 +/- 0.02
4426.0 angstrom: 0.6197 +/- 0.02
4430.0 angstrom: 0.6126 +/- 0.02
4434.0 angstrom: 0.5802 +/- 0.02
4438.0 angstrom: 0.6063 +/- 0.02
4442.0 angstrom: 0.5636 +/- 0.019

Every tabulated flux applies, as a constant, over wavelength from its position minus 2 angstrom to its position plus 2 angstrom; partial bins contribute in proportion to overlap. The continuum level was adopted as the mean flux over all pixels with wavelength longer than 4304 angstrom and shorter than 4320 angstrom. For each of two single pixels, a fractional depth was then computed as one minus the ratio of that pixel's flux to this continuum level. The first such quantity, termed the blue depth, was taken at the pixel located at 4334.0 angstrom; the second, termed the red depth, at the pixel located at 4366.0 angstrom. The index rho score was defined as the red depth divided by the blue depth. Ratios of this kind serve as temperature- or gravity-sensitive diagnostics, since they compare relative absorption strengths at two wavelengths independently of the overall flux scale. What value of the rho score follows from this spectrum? 2.5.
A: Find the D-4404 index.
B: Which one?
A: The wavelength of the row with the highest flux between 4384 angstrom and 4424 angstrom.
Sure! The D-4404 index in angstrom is 4422.0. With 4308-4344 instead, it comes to 4318.0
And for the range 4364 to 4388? 4366.0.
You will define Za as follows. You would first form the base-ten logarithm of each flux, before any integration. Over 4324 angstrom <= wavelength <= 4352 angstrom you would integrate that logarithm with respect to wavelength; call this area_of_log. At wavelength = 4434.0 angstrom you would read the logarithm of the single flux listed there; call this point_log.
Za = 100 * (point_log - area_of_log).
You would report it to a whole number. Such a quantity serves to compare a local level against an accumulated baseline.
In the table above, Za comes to 799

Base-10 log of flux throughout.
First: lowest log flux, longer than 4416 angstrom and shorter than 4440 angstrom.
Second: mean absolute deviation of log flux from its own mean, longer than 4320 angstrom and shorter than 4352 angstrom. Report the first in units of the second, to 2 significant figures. -8.0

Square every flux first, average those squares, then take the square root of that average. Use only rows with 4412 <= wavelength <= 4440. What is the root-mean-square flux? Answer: 0.601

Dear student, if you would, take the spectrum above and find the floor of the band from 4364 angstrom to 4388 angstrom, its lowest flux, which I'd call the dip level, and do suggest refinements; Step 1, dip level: 0.5159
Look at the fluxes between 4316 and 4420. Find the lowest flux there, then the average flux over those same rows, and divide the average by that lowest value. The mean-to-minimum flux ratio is 1.25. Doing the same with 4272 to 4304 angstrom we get 1.19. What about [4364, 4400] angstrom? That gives 1.10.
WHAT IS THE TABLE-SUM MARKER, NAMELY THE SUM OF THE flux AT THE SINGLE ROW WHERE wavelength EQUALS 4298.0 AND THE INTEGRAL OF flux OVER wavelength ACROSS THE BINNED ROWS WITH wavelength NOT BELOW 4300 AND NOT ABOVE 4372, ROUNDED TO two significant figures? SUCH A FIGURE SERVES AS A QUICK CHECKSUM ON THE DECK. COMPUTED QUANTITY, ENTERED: 38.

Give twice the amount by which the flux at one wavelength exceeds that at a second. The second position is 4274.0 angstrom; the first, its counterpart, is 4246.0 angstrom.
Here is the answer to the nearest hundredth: 0.24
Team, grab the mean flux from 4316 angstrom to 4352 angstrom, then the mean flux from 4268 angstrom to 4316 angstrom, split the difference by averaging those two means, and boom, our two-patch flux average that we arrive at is 0.508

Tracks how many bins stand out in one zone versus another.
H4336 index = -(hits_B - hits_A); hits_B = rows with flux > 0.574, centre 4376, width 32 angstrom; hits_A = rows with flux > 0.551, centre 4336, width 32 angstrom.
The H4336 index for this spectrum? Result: -3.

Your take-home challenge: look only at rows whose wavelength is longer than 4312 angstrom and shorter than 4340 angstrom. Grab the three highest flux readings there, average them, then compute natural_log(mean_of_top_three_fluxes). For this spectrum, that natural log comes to -0.554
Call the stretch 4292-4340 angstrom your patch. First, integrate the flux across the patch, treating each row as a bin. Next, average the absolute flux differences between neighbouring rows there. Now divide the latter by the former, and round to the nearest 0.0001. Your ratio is 0.0022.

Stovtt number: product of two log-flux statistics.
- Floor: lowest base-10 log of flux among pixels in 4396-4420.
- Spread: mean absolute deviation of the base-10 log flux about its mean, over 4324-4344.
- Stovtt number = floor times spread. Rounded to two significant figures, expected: -0.010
